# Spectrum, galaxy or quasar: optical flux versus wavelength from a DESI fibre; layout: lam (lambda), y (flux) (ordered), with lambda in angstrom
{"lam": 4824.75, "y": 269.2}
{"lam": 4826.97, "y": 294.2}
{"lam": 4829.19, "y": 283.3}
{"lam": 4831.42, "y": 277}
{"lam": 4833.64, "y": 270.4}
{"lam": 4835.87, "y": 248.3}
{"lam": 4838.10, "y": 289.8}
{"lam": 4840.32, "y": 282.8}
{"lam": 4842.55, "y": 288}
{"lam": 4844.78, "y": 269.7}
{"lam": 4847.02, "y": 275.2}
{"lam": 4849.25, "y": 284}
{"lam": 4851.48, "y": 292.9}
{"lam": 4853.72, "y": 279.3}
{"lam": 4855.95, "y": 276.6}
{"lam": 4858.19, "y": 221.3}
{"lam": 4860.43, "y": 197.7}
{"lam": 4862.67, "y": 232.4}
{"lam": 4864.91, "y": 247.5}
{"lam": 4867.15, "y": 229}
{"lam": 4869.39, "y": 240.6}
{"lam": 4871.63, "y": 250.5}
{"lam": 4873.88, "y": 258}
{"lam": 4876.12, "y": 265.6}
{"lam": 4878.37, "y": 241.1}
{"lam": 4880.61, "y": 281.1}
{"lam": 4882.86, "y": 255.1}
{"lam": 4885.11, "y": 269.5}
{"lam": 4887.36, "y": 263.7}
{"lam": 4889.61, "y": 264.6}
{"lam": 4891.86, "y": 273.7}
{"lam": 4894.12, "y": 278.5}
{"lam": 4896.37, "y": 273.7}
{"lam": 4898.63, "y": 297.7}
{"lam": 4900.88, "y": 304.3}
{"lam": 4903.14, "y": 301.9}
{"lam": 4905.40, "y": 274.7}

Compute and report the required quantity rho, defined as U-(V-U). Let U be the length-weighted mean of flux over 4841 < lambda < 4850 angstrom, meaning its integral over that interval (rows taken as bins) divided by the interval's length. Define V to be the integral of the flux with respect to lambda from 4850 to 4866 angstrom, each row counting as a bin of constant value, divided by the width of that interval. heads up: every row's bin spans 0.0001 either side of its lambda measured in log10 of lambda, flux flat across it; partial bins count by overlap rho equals 308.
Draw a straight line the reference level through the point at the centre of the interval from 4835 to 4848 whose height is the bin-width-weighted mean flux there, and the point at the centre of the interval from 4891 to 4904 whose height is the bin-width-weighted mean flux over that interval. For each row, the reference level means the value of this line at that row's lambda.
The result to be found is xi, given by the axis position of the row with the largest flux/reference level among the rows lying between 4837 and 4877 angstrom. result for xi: 4851.48 angstrom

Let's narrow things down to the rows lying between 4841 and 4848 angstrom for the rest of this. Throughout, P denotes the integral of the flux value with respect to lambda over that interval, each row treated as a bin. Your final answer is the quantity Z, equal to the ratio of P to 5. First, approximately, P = 1944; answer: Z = 389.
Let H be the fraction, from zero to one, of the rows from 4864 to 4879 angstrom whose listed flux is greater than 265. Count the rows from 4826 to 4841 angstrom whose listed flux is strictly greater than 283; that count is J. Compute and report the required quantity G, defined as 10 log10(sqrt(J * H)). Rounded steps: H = 0.14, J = 3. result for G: -1.8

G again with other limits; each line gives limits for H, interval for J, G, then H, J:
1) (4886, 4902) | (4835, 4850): 1.7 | 0.71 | 3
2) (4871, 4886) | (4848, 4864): -0.3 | 0.43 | 2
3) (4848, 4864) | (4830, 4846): 0.3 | 0.57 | 2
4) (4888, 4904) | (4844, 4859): 1.2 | 0.86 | 2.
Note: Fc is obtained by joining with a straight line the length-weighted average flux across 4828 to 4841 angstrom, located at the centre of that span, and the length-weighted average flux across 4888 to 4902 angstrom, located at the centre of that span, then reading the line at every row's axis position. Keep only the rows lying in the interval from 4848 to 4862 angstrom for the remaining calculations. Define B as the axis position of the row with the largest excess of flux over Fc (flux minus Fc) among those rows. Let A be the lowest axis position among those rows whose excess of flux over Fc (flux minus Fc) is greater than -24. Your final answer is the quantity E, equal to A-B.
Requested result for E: -2.2 angstrom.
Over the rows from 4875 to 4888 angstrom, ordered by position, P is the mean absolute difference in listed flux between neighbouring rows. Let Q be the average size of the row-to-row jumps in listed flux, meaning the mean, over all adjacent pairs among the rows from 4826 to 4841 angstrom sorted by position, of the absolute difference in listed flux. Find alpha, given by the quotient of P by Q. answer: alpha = 1.41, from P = 22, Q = 15.7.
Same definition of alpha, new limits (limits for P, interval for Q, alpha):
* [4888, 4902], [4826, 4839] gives 0.56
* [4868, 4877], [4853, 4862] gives 0.31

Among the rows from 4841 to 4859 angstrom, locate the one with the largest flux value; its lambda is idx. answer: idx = 4851.48 angstrom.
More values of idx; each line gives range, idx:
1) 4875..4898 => 4880.61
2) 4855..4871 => 4855.95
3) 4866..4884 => 4880.61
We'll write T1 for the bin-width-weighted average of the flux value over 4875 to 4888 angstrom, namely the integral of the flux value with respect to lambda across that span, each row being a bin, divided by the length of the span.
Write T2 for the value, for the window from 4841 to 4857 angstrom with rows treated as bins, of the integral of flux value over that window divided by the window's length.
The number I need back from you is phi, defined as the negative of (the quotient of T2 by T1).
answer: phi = -1.07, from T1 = 263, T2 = 281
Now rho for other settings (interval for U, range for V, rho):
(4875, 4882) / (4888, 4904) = 241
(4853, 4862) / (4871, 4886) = 223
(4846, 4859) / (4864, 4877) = 297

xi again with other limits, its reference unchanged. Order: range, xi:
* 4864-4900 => 4898.63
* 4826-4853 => 4826.97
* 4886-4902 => 4900.88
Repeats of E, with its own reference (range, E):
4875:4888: -4.5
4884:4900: -13.5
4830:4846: -6.7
